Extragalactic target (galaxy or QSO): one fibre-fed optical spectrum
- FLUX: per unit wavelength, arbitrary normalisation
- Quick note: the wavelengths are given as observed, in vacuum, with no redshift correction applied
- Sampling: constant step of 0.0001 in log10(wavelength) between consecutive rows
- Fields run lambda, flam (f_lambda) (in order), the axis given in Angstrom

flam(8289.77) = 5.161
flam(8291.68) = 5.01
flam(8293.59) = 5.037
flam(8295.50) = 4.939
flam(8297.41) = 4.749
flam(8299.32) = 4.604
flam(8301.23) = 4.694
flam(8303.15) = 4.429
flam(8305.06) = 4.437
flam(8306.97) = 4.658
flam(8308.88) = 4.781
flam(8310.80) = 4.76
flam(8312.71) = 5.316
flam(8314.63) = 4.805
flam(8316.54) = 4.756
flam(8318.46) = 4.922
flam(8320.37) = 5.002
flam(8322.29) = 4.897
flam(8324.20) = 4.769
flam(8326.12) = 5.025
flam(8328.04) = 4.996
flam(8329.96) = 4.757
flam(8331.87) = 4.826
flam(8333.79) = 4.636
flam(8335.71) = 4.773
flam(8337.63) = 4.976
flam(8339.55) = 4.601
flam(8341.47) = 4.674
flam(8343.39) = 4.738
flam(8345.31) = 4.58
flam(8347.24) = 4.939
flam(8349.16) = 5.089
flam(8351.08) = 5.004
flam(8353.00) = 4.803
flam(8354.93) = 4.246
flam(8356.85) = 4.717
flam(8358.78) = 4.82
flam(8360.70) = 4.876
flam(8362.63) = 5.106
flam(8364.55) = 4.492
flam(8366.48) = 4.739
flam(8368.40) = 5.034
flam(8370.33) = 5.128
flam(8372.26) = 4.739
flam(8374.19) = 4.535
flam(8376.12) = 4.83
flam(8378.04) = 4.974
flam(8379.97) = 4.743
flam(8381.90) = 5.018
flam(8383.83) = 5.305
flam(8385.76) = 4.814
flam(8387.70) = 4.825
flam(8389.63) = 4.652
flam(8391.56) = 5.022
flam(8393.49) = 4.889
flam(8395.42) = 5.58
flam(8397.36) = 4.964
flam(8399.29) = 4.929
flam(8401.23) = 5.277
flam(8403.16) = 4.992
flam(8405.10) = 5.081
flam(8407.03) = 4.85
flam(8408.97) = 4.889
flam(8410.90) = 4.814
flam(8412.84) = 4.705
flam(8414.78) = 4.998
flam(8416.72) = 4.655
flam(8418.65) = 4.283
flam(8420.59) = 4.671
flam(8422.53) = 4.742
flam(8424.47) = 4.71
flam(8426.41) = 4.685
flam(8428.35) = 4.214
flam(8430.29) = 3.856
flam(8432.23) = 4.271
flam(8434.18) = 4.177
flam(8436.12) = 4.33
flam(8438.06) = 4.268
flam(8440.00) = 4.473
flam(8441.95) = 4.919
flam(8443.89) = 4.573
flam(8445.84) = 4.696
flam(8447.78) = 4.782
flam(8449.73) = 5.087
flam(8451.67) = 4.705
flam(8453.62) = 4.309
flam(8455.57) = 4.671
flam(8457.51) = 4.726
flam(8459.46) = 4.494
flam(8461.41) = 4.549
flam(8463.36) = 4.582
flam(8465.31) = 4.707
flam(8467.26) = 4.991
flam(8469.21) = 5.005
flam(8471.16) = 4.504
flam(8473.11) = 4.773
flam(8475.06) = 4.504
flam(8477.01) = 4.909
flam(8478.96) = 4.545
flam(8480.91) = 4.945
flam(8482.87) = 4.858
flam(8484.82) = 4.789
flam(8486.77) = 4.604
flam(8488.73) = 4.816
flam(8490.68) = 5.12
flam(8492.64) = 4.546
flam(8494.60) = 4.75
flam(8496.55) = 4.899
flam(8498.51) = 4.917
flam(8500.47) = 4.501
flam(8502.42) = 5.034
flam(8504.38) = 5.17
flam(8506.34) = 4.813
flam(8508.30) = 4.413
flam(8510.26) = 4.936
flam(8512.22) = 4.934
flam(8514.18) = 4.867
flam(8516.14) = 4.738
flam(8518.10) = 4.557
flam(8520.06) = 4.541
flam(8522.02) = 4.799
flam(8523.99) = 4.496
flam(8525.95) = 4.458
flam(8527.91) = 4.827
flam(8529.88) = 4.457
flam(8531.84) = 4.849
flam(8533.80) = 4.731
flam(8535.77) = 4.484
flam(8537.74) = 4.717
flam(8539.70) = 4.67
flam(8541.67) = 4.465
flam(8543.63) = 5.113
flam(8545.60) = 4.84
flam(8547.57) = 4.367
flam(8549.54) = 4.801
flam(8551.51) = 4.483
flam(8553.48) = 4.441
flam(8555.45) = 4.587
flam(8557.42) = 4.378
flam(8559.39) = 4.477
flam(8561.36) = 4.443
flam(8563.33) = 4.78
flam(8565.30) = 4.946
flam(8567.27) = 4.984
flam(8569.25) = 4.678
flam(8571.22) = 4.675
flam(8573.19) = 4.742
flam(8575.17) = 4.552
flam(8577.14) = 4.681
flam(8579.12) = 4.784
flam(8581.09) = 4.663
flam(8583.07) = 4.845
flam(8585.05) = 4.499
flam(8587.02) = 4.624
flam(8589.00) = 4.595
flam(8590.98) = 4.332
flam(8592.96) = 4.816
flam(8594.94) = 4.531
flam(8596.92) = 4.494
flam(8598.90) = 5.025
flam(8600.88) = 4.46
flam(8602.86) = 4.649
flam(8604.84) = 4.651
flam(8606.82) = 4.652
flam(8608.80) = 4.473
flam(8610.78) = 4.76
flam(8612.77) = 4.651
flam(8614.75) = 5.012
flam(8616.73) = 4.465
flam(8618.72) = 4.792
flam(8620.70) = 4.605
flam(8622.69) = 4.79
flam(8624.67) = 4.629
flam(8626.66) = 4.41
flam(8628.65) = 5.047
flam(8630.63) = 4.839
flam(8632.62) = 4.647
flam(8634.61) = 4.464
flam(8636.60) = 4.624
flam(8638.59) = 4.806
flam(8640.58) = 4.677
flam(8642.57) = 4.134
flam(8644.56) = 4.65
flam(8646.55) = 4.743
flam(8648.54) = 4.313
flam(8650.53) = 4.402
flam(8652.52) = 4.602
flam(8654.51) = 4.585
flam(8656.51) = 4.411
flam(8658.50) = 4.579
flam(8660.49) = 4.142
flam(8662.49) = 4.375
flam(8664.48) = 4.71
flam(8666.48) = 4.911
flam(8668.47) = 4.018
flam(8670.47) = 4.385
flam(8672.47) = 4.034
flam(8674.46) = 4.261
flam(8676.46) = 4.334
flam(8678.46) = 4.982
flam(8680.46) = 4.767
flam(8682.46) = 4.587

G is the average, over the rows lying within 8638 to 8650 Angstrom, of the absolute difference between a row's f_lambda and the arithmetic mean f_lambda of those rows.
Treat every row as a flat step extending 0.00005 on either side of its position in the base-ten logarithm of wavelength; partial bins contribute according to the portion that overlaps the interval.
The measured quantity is 0.22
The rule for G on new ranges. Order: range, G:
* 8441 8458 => 0.14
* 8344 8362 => 0.18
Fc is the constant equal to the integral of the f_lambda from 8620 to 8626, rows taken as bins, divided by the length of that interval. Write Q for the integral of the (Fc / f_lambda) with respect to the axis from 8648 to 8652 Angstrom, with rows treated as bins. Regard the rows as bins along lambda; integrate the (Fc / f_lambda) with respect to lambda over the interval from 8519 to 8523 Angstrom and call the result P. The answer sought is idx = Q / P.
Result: 1.06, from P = 4.0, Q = 4.25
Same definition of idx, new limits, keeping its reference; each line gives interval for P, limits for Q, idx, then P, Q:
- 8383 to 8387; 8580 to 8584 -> 1.06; 3.7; 3.93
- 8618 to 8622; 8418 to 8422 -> 1.04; 4.0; 4.13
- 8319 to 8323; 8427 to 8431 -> 1.21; 3.8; 4.56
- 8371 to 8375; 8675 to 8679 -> 1.03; 4.0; 4.09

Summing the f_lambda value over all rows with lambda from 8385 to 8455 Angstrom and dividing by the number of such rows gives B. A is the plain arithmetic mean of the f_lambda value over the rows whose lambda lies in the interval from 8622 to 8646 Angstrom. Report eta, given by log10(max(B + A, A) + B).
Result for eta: 1.15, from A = 4.64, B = 4.71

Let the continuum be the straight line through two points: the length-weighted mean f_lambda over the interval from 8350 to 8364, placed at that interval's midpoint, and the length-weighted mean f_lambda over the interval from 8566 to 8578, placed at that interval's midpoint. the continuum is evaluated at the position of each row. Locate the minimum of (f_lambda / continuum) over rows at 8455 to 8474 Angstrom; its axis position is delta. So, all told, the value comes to 8459.46 Angstrom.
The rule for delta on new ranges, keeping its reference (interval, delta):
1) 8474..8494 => 8475.06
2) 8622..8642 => 8626.66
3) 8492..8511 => 8508.30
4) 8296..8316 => 8303.15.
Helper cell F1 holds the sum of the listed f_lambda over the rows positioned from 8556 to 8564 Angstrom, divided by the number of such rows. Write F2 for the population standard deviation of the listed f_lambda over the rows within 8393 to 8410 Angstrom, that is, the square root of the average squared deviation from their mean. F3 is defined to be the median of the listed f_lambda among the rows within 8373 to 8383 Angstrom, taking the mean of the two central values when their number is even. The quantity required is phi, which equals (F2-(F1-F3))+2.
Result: 2.5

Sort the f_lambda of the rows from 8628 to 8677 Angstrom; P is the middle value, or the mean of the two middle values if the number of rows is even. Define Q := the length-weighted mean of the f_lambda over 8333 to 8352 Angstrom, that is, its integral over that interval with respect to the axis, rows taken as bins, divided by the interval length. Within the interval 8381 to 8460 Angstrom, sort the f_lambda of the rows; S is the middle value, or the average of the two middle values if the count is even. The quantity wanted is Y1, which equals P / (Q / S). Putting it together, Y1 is 4.51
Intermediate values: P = 4.58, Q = 4.802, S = 4.73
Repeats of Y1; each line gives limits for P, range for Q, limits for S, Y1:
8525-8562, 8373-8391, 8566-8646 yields 4.29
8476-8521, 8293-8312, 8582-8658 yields 4.73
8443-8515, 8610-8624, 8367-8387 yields 4.95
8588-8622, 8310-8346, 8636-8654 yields 4.45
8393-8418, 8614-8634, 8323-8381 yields 5.01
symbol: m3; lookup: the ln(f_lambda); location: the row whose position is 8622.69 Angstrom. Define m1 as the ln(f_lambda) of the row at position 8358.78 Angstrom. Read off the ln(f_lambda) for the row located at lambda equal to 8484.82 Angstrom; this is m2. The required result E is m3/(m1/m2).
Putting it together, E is 1.56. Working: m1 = 1.57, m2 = 1.57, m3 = 1.57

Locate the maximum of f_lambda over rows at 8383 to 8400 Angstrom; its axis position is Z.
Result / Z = 8395.42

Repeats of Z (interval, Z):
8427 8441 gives 8440.00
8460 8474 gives 8469.21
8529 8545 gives 8543.63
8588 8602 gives 8598.90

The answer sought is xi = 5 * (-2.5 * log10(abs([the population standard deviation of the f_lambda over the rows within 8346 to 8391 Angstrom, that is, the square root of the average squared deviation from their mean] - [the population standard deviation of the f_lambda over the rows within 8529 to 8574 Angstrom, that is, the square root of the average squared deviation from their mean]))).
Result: 20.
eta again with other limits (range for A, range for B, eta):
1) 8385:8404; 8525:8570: 1.16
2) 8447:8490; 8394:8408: 1.17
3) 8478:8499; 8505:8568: 1.15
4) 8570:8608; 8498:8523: 1.15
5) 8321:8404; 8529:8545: 1.15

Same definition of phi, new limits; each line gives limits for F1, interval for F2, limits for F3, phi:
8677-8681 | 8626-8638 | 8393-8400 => 2.3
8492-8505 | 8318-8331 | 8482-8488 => 2.1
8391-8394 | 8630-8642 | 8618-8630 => 1.9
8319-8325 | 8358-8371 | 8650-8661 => 1.8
